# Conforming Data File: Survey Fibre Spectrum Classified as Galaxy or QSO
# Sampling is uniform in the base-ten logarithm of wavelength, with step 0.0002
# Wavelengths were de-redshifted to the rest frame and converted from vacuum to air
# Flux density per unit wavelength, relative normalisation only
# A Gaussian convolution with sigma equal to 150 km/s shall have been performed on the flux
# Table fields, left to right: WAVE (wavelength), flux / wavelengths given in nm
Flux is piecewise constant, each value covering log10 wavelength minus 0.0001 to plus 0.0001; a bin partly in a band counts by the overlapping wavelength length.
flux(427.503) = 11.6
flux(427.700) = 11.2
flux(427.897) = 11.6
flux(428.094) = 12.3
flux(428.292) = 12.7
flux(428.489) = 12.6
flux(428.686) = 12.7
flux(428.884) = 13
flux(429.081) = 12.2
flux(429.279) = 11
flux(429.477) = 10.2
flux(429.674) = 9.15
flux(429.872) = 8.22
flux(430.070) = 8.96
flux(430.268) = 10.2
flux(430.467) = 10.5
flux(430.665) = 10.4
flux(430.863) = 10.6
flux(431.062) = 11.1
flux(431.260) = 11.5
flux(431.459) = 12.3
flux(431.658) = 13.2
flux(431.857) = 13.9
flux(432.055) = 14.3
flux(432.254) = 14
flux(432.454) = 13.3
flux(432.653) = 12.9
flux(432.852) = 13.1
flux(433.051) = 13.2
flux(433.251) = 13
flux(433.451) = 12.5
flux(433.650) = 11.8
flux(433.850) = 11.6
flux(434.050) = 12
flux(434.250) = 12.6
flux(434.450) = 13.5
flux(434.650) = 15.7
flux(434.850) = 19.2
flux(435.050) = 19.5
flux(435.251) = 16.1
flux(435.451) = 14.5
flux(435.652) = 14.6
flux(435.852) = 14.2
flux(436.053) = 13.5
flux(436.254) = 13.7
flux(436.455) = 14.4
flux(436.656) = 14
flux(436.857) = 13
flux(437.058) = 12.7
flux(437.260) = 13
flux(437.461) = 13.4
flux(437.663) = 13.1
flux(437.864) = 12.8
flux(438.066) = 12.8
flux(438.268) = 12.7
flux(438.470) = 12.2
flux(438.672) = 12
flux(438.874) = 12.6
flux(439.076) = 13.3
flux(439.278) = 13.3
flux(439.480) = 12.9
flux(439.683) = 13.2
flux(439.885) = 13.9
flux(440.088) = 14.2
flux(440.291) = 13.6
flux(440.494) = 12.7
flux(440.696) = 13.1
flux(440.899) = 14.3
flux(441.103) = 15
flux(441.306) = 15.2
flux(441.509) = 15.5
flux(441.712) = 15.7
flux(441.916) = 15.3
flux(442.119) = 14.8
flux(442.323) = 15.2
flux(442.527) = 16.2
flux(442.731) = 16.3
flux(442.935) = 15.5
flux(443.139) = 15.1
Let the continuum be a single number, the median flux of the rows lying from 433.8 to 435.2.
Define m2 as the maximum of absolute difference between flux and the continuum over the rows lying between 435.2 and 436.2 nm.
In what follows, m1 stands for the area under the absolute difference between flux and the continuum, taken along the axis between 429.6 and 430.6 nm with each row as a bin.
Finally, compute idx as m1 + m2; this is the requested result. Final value 6.7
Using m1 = 4.1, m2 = 2.6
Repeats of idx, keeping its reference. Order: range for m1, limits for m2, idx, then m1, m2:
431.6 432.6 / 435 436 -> 6.5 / 0.5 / 6.0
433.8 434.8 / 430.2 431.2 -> 4.8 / 1.5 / 3.3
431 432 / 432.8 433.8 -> 2.9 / 1.2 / 1.7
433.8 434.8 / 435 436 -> 7.5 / 1.5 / 6.0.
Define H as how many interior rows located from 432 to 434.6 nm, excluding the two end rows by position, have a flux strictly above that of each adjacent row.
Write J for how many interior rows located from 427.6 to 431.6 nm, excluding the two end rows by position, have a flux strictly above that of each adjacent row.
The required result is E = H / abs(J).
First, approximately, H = 1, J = 3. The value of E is 0.33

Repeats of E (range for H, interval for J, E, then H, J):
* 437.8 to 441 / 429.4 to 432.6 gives 0.50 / 1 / 2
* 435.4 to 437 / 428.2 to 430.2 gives 2.00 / 2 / 1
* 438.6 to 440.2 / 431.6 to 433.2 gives 0.00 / 0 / 1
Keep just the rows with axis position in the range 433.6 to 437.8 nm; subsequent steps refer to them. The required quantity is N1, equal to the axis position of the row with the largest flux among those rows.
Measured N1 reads 435.050 nm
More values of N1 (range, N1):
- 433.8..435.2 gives 435.050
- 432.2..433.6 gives 432.254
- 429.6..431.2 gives 431.062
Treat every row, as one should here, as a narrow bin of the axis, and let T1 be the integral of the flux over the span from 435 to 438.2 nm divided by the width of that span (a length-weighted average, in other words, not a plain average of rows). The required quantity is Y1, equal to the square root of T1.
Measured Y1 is 3.74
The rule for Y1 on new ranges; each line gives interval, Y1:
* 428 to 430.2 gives 3.34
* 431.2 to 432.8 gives 3.63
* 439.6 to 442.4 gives 3.80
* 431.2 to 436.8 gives 3.72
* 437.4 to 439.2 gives 3.57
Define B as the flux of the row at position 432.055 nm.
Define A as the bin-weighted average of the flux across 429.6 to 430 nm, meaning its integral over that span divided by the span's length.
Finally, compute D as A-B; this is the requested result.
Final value -5.6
